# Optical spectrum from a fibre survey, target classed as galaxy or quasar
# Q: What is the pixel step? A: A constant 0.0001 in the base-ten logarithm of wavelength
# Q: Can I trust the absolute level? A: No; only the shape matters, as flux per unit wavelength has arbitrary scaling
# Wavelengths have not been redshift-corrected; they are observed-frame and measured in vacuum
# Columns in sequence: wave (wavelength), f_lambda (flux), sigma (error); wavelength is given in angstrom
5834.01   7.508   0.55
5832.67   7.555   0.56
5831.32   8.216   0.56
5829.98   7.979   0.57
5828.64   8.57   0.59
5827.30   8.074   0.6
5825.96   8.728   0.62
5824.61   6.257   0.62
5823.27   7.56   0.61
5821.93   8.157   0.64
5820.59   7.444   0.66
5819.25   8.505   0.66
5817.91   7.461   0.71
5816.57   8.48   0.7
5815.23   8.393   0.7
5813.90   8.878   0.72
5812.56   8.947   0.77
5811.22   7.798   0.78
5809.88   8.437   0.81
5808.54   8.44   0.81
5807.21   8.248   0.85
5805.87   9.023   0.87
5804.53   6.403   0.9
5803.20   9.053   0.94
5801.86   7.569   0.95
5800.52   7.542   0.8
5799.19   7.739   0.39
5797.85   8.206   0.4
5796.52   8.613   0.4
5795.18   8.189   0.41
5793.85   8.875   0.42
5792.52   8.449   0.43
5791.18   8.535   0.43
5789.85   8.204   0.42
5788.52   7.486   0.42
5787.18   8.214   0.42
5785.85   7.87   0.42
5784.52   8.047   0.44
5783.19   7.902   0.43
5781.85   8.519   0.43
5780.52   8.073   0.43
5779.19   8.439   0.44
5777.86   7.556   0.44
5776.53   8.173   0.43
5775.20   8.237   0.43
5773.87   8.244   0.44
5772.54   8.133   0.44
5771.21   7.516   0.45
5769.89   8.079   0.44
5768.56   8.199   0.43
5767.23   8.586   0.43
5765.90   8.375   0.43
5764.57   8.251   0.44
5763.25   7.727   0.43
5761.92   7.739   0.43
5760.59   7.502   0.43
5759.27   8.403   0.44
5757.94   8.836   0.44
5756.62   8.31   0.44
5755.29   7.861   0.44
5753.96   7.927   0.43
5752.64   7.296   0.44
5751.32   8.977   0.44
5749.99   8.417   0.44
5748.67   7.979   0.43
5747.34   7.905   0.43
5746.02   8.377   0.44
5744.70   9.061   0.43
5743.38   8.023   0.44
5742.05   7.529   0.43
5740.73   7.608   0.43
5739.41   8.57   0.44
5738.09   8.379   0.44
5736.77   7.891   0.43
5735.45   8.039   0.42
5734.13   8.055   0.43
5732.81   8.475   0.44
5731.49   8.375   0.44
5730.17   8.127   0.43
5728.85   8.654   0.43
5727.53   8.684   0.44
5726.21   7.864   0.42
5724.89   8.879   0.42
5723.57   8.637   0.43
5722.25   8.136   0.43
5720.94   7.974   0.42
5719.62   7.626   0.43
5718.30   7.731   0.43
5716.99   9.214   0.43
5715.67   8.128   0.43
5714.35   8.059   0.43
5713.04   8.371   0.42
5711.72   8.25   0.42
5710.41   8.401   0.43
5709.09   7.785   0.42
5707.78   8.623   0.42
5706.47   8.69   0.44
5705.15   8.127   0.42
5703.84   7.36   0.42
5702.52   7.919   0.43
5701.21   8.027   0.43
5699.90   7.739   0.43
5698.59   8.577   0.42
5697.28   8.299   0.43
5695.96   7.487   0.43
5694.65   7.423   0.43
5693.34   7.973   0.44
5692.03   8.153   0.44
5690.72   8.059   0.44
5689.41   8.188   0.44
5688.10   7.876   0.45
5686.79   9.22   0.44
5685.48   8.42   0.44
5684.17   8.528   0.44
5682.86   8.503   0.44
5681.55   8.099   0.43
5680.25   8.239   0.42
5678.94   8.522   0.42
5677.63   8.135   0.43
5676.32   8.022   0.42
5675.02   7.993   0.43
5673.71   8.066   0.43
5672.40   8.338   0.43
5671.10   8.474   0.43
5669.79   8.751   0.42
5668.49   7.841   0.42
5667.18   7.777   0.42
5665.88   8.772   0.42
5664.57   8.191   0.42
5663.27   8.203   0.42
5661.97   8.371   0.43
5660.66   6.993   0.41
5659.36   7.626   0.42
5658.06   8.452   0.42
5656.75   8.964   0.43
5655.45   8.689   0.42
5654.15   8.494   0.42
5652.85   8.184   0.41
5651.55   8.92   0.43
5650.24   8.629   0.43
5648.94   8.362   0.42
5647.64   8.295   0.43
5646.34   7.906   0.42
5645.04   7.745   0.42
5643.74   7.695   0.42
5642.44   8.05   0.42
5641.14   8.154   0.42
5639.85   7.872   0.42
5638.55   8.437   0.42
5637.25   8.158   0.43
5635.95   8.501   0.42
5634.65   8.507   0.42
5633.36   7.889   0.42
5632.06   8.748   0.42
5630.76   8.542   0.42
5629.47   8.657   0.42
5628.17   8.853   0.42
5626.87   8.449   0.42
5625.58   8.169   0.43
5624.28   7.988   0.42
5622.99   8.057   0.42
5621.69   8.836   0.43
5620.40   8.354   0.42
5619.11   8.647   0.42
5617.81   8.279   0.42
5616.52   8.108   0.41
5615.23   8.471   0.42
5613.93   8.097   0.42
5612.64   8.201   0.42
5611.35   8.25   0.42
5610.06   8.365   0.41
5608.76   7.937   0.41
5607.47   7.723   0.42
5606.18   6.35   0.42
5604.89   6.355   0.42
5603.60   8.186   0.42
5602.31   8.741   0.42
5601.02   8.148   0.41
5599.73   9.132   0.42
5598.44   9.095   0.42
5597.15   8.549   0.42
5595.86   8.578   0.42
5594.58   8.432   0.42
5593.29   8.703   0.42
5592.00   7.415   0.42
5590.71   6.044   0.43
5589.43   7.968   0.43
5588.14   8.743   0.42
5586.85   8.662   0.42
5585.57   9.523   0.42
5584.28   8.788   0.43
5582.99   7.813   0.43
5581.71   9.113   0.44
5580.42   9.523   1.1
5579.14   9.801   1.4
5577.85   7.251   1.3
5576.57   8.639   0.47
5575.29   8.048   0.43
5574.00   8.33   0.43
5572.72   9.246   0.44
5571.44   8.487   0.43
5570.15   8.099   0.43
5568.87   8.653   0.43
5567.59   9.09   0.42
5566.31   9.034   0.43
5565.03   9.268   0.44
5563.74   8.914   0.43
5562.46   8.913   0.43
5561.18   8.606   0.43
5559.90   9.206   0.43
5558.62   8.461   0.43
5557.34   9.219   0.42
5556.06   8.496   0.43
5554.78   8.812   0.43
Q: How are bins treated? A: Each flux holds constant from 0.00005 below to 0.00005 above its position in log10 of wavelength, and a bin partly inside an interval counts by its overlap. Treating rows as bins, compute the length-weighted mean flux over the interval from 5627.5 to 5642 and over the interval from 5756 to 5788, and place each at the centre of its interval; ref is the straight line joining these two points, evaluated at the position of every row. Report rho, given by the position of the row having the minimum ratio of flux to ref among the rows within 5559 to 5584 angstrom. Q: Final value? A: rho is 5577.85 angstrom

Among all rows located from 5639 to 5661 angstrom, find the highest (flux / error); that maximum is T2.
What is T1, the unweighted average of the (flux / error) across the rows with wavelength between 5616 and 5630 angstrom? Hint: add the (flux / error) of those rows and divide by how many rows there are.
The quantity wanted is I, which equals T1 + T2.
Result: 40.8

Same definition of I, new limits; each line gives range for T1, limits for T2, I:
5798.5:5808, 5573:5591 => 33.3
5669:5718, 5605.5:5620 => 39.7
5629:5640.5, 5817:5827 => 34.0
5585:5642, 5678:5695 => 40.6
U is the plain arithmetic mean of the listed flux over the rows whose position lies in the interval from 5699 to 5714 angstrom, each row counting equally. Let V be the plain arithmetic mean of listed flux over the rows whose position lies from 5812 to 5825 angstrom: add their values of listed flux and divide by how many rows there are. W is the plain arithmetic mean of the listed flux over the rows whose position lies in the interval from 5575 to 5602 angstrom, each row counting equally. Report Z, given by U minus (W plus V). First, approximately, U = 8.12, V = 8.01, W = 8.47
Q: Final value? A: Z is -8.37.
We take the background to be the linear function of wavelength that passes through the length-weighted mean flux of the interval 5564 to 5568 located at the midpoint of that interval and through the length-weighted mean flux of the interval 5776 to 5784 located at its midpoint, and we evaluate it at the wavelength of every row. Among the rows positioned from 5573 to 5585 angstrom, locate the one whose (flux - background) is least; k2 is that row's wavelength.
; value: 5577.85 angstrom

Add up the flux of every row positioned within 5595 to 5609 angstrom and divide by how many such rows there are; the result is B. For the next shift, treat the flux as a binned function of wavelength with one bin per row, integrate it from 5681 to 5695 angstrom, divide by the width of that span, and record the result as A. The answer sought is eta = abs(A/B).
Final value 1.02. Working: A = 8.24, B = 8.07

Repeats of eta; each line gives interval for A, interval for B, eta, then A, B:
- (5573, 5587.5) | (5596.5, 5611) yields 1.08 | 8.69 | 8.05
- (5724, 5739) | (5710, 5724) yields 1.01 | 8.32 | 8.23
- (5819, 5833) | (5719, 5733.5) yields 0.95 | 7.90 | 8.31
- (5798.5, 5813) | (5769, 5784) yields 1.00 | 8.09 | 8.08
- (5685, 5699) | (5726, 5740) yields 0.98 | 8.14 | 8.28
